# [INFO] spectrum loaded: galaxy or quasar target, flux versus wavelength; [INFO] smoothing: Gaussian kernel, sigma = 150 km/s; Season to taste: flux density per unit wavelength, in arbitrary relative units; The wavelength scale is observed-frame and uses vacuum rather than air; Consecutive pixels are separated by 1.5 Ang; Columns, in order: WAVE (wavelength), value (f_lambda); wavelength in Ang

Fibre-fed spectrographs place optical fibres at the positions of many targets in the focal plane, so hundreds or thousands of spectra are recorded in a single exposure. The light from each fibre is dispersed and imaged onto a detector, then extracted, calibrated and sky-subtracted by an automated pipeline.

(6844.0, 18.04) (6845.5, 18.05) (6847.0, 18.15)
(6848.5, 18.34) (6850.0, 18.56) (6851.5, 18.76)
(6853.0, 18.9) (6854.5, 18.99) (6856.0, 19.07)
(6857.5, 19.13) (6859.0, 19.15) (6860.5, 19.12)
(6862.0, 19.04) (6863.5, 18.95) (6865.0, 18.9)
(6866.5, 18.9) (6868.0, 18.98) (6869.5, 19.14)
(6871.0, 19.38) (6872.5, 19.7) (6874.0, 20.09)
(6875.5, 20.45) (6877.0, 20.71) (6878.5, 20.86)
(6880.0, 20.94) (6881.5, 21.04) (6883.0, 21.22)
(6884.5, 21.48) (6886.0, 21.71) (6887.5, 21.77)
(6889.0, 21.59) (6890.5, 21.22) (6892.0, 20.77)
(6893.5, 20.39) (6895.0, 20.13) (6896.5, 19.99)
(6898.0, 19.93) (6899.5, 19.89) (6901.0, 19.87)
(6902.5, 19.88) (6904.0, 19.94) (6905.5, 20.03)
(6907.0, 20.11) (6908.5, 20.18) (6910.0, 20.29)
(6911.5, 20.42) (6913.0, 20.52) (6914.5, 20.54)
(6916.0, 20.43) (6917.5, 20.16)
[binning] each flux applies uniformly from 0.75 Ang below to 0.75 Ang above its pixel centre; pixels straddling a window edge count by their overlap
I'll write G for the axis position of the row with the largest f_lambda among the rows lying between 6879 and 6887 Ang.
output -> 6886.0 Ang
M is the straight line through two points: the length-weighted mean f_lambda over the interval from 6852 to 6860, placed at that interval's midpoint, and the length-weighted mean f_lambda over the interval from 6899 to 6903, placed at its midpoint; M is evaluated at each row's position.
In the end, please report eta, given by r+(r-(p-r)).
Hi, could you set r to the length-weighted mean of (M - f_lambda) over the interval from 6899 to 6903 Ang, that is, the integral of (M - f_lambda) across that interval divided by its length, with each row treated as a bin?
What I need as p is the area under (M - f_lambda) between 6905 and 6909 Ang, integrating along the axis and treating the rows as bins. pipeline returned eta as 0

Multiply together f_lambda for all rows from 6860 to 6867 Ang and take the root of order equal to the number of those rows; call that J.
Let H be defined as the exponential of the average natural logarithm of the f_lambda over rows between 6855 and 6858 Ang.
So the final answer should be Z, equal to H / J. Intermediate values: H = 19.1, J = 19.0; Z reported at 1.01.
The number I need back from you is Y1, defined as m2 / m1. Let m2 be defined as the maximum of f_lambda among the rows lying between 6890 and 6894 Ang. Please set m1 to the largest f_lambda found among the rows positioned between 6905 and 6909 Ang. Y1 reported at 1.05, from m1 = 20.18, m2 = 21.22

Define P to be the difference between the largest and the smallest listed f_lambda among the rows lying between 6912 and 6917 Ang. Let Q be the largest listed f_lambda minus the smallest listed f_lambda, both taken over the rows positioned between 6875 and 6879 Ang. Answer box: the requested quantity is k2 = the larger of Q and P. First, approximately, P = 0.11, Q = 0.41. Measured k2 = 0.41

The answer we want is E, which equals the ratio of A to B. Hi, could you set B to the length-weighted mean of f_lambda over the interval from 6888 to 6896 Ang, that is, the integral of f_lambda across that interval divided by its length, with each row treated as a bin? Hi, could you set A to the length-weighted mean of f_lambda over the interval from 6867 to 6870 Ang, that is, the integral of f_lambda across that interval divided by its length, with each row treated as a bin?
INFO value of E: 0.91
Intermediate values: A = 19.0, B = 20.8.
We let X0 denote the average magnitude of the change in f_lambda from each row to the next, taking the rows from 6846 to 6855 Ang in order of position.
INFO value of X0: 0.17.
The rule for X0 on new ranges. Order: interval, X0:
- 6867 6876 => 0.29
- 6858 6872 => 0.09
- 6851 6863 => 0.07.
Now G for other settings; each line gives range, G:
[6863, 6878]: 6877.0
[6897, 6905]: 6904.0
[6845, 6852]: 6851.5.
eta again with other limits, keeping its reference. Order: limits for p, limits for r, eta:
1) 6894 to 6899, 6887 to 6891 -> -4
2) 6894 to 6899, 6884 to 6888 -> -5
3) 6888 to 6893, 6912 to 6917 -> 6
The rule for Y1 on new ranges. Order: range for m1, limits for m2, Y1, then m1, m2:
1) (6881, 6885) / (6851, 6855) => 0.88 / 21.48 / 18.99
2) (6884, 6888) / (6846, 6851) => 0.85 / 21.77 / 18.56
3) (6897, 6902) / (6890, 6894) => 1.06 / 19.93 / 21.22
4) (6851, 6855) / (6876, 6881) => 1.10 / 18.99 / 20.94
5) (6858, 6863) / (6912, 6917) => 1.07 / 19.15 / 20.54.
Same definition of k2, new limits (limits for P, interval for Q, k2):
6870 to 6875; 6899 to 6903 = 0.71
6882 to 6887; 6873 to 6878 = 0.62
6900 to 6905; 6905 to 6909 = 0.15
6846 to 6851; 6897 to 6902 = 0.41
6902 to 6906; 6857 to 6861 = 0.15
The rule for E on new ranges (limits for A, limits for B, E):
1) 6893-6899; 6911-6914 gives 0.98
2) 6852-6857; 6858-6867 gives 1.00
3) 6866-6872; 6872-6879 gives 0.94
